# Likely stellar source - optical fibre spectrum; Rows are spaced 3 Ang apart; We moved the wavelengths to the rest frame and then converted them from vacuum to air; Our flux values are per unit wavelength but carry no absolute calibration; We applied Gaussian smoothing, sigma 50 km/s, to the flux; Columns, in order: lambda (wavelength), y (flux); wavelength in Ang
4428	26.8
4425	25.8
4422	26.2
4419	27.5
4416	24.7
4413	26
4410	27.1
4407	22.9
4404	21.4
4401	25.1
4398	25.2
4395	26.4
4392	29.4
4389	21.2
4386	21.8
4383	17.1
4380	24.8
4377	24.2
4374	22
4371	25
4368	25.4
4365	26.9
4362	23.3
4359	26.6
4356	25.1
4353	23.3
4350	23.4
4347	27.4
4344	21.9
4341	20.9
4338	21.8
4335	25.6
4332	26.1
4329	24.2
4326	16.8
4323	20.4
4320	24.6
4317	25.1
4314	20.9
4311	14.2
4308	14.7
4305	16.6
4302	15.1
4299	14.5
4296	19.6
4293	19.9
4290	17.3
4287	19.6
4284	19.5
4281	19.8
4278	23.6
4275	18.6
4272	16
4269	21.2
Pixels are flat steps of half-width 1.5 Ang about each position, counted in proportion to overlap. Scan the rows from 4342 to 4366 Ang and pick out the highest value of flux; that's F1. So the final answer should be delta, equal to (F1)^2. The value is 751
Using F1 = 27.4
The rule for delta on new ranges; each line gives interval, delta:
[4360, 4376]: 724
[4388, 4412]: 864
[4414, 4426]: 756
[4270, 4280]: 557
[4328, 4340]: 681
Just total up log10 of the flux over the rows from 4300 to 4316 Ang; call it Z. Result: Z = 6.04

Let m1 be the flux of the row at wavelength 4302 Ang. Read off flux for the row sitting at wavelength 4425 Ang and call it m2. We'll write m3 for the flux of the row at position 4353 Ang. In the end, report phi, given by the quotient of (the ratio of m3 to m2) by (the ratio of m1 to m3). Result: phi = 1.4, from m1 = 15.1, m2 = 25.8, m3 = 23.3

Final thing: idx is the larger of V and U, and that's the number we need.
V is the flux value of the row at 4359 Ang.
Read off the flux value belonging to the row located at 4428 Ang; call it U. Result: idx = 26.8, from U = 26.8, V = 26.6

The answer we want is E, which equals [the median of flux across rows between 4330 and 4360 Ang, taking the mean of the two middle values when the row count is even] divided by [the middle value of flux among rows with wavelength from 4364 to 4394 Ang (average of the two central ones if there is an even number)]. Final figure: 1.0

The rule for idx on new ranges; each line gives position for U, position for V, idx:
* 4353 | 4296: 23.3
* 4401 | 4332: 26.1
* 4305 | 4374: 22.0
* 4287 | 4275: 19.6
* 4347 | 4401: 27.4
